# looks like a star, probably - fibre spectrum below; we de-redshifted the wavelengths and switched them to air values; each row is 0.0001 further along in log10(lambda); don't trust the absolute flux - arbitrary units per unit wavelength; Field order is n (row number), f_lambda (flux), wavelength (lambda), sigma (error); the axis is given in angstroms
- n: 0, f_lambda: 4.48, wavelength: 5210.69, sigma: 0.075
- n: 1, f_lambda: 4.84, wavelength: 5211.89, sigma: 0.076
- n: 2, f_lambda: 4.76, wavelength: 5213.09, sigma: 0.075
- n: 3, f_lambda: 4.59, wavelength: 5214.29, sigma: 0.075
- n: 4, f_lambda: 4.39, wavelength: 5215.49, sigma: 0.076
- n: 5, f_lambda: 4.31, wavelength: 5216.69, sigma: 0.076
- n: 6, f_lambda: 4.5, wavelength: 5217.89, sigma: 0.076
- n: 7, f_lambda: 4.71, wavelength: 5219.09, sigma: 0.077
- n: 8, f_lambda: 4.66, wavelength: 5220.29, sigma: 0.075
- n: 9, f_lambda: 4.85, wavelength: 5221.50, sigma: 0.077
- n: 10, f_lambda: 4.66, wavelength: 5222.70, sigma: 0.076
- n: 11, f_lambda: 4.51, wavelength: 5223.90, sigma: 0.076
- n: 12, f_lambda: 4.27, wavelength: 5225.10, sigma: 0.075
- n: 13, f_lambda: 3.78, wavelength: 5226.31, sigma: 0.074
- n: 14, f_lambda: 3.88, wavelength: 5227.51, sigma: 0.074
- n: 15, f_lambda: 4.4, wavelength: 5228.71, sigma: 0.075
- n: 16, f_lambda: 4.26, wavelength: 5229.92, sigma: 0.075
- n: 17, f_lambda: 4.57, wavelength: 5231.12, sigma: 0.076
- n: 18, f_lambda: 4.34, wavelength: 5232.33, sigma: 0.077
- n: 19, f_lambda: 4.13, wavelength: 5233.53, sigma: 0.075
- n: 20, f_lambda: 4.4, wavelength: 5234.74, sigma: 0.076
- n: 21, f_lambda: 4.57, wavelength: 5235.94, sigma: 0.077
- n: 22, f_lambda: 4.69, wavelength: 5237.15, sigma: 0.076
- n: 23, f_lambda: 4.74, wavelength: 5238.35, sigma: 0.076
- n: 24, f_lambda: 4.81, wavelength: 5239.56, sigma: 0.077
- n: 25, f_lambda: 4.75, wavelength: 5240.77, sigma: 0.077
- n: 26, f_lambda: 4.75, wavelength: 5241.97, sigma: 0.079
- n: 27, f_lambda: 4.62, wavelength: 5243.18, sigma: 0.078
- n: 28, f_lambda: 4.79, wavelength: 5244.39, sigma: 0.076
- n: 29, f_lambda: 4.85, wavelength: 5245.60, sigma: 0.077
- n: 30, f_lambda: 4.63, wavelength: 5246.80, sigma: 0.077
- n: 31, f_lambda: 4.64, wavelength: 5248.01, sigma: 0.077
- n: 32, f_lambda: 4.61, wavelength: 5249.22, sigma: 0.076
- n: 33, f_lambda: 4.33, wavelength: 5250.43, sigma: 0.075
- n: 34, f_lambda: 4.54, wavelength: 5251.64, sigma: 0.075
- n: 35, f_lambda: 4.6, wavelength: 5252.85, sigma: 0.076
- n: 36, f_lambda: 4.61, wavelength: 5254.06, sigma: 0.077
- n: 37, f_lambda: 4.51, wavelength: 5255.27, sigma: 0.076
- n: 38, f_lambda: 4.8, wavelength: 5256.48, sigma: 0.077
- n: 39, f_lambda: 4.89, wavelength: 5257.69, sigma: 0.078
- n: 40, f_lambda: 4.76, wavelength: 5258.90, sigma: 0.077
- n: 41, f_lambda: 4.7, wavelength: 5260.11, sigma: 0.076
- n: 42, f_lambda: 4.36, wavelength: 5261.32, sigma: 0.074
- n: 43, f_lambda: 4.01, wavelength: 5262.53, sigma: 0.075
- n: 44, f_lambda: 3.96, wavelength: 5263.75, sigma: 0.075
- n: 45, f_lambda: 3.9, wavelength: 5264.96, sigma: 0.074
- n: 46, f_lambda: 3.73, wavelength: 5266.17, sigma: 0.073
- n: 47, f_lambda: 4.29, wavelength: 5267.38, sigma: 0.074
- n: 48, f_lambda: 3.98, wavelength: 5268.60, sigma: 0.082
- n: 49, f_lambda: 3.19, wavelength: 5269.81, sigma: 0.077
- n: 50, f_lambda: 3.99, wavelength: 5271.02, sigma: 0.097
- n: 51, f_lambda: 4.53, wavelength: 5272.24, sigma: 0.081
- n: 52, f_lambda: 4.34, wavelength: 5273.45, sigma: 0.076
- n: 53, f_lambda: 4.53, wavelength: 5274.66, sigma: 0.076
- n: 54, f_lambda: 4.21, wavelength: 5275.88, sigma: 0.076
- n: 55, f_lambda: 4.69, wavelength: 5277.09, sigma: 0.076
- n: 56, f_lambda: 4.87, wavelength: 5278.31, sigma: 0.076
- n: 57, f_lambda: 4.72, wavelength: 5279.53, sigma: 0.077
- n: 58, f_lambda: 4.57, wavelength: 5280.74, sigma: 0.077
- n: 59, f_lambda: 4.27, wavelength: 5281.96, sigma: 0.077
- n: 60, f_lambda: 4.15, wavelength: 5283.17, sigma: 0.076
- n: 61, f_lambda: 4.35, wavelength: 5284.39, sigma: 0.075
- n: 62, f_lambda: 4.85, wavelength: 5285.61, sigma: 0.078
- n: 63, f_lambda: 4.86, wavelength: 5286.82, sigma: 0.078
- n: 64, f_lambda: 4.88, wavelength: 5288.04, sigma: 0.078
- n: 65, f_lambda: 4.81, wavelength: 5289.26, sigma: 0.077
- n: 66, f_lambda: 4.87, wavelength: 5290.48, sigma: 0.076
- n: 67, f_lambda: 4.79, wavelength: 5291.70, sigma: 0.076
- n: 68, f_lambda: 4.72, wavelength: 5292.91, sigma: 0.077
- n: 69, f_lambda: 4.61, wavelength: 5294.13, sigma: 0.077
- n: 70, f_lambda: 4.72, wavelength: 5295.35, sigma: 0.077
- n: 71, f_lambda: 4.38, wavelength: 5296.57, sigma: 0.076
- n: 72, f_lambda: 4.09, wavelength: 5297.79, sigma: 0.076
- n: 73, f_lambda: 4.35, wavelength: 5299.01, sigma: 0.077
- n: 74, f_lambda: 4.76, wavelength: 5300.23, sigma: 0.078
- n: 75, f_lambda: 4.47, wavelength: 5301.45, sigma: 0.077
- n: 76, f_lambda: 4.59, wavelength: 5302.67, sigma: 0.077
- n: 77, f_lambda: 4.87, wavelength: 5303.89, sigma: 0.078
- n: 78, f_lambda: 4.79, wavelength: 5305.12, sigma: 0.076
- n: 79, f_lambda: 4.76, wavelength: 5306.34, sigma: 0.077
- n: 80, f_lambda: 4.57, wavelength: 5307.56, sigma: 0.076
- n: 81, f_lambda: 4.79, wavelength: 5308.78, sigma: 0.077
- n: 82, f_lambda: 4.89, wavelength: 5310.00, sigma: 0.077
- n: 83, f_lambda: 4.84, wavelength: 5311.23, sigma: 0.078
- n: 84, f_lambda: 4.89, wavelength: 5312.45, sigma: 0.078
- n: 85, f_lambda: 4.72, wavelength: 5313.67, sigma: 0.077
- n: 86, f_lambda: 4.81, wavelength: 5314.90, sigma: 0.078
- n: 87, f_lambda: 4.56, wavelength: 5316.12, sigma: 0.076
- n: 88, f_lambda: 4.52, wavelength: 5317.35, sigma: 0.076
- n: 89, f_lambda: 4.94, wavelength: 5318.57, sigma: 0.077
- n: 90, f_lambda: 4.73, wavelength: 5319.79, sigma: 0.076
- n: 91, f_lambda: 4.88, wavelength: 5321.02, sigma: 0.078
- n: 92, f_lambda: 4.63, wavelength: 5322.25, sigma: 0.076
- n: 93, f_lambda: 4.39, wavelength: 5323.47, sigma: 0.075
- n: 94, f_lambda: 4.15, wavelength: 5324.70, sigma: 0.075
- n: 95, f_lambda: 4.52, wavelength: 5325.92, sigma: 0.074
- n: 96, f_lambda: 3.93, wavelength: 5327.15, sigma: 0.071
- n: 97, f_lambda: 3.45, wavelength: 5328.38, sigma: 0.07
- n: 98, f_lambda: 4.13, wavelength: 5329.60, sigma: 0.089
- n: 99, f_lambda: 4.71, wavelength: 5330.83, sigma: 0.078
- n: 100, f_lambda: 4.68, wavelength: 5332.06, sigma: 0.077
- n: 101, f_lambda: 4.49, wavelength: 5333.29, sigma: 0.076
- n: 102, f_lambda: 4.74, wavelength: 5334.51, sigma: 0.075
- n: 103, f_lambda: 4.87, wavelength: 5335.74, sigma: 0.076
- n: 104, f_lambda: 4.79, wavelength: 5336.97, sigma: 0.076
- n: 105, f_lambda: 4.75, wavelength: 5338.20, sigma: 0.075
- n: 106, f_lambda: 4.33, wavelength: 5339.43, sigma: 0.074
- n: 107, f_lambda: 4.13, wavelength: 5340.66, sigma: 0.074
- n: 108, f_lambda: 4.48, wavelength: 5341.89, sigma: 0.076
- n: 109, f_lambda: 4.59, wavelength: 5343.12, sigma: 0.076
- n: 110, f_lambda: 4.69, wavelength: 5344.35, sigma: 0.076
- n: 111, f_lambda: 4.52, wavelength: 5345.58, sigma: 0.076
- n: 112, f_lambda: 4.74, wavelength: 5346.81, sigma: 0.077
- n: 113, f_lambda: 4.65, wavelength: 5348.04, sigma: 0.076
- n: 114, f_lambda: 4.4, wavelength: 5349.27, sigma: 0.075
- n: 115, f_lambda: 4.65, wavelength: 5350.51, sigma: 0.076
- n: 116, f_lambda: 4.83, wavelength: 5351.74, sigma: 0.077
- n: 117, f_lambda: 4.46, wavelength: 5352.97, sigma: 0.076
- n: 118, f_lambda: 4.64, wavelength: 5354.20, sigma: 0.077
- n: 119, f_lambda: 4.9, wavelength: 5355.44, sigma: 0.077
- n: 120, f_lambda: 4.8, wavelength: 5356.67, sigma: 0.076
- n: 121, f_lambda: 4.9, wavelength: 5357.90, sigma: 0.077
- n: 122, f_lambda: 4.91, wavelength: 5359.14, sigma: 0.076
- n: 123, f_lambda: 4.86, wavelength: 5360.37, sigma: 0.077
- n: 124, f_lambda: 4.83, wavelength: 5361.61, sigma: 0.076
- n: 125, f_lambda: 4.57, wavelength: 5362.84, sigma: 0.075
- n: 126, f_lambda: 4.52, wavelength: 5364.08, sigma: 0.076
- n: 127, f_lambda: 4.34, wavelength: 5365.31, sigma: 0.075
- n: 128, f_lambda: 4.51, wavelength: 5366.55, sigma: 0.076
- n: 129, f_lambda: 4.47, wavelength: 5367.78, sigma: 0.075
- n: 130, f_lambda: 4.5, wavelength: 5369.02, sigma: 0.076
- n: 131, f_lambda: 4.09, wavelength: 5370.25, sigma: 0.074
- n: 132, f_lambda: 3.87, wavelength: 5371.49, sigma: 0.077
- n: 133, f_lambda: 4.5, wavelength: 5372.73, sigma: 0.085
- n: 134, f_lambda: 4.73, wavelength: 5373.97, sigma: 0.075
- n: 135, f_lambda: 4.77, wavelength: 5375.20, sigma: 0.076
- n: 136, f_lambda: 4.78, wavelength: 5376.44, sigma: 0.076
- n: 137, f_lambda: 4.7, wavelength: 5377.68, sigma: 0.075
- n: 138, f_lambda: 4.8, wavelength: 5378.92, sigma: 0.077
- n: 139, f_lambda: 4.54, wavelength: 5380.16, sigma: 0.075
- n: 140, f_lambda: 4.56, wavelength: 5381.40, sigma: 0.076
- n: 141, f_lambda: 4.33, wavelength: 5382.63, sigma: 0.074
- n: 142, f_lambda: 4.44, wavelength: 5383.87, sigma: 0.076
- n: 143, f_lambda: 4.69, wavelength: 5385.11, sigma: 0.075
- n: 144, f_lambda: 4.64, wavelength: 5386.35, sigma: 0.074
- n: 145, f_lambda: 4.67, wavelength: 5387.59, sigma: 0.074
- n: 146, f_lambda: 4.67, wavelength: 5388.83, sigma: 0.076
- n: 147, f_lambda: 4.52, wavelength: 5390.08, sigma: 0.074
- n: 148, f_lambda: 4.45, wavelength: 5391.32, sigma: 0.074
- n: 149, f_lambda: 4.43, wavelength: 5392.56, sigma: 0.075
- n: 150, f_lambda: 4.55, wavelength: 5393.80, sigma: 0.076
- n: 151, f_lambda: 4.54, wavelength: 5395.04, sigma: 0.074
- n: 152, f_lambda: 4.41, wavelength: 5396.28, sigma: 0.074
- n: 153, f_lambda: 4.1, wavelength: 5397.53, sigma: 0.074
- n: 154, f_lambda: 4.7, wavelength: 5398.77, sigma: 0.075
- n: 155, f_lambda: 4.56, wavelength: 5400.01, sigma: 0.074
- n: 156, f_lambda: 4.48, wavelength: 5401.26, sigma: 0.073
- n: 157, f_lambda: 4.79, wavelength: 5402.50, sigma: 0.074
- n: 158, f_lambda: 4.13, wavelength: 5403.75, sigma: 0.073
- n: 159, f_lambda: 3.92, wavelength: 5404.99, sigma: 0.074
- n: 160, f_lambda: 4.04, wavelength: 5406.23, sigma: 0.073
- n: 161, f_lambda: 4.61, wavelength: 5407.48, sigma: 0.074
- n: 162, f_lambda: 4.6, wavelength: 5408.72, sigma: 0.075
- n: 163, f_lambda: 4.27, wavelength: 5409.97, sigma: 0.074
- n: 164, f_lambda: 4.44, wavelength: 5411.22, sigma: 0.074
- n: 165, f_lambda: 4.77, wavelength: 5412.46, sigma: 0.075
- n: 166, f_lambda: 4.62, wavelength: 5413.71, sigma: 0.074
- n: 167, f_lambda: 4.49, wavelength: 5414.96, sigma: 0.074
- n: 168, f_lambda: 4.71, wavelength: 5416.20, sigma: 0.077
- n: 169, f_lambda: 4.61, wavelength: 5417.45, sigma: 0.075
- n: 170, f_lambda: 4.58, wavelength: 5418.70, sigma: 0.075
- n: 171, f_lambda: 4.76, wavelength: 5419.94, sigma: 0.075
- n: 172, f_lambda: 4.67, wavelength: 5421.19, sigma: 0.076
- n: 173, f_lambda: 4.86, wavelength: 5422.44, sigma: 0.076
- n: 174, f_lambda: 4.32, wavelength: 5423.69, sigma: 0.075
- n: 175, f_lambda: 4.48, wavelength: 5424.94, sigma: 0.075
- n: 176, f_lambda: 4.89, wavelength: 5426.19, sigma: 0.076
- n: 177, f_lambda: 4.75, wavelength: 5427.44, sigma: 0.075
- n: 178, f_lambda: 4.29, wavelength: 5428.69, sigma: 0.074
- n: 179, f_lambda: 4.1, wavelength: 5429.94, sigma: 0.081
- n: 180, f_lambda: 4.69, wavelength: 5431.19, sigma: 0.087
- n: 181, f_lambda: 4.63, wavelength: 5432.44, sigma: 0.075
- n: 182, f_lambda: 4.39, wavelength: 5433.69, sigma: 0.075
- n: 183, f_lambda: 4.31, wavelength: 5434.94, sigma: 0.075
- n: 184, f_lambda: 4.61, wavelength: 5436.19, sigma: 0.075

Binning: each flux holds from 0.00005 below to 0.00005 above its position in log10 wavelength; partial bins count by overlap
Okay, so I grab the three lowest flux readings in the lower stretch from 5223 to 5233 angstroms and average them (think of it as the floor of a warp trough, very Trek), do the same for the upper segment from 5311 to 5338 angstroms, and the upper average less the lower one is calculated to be -0.1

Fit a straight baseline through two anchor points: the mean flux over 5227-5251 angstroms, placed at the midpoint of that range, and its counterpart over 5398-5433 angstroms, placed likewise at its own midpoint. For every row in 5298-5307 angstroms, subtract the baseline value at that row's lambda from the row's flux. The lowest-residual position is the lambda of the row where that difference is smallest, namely 5299.01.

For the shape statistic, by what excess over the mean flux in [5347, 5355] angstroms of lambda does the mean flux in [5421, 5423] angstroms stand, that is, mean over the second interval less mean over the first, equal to 0.16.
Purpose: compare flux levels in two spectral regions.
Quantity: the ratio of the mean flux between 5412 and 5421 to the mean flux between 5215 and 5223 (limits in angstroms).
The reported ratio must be 1.014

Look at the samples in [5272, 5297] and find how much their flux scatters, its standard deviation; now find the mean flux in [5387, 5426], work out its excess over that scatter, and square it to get 18.3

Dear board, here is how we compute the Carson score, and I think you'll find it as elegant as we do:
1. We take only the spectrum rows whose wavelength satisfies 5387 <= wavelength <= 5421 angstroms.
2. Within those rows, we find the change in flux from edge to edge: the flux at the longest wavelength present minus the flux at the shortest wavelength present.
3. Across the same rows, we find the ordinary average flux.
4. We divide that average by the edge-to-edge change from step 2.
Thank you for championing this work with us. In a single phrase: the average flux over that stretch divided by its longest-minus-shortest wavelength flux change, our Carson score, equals 50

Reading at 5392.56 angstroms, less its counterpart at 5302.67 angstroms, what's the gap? -0.2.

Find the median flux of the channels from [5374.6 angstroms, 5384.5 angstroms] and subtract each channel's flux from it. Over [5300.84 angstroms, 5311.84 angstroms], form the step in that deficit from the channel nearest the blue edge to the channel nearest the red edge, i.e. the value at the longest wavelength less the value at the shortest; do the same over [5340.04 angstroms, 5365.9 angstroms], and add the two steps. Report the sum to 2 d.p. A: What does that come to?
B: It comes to -0.58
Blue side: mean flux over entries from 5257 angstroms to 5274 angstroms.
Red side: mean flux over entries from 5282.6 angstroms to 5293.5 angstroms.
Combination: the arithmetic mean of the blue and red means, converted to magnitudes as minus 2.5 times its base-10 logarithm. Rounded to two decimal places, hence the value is -1.62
